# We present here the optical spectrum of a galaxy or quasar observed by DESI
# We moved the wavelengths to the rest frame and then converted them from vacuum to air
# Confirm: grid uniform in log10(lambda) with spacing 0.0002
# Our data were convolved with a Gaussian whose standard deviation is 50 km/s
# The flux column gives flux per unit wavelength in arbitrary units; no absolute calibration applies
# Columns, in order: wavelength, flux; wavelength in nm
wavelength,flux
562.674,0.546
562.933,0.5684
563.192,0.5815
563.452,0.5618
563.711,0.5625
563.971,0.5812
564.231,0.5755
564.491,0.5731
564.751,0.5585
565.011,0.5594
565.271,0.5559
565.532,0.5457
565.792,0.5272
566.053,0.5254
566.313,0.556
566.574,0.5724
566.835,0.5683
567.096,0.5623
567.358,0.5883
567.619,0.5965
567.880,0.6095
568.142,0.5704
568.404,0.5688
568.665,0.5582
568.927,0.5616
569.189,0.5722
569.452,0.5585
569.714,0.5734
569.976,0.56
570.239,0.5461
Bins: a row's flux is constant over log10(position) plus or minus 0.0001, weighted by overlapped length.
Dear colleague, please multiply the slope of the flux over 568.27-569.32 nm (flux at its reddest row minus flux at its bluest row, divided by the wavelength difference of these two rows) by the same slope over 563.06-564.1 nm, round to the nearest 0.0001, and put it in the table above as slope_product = 0.0000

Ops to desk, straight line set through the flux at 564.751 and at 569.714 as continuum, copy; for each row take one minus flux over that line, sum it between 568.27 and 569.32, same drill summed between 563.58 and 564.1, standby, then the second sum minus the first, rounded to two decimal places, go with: -0.10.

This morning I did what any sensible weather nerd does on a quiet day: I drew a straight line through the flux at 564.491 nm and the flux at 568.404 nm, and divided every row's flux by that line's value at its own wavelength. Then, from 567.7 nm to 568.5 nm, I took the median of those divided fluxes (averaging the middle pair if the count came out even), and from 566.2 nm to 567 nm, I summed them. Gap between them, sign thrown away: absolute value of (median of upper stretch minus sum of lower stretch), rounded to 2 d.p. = 1.97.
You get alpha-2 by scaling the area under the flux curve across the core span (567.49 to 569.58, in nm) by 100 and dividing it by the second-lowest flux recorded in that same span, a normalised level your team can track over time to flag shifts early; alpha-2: 215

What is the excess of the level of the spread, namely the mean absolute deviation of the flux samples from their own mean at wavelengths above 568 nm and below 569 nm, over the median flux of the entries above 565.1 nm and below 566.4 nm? -0.541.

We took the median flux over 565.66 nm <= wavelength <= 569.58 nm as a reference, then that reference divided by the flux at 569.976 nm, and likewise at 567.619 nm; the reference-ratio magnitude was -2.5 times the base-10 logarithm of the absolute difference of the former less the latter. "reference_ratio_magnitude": 3.0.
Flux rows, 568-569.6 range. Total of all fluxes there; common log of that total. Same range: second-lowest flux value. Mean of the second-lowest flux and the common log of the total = 0.54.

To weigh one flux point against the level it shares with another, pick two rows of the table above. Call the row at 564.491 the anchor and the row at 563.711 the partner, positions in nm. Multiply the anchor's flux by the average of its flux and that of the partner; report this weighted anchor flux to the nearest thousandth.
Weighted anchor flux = 0.325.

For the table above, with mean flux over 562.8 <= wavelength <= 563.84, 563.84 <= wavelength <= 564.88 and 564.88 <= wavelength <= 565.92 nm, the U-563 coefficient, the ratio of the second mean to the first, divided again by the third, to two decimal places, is 1.84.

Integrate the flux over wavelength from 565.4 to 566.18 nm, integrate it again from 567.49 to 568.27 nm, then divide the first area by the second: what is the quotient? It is 0.90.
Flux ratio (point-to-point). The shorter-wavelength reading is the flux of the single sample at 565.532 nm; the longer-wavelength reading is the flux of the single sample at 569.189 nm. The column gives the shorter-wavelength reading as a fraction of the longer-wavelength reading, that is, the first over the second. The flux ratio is 0.95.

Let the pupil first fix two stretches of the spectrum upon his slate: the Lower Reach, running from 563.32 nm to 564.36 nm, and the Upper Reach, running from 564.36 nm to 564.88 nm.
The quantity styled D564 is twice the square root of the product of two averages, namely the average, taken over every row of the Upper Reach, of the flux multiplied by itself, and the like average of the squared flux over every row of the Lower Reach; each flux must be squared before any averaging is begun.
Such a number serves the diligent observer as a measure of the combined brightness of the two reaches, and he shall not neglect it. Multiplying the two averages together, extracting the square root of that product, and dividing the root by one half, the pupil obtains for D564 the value 0.645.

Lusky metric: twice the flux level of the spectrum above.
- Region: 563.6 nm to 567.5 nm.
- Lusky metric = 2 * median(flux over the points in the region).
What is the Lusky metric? 1.12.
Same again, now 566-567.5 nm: 1.13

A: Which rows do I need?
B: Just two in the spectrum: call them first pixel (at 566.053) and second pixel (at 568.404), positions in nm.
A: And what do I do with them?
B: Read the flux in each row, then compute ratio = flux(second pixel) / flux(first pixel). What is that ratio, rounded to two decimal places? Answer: 1.08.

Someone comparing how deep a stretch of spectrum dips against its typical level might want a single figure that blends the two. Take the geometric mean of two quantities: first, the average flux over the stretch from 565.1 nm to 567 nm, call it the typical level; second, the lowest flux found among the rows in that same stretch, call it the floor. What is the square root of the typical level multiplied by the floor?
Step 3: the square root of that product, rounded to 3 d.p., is 0.538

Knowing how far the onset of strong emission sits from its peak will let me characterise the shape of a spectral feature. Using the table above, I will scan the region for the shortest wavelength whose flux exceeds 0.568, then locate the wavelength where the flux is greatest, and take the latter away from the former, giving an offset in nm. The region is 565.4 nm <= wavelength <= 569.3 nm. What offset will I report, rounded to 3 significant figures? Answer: -1.31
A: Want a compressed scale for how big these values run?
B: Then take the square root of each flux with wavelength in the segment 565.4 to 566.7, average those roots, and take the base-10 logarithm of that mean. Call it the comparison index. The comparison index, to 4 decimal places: -0.1317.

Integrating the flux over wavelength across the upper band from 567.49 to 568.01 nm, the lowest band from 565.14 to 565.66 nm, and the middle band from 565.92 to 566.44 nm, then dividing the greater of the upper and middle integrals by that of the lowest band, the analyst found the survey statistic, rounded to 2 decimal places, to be 1.10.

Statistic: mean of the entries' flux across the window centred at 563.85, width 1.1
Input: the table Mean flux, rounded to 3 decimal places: 0.570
